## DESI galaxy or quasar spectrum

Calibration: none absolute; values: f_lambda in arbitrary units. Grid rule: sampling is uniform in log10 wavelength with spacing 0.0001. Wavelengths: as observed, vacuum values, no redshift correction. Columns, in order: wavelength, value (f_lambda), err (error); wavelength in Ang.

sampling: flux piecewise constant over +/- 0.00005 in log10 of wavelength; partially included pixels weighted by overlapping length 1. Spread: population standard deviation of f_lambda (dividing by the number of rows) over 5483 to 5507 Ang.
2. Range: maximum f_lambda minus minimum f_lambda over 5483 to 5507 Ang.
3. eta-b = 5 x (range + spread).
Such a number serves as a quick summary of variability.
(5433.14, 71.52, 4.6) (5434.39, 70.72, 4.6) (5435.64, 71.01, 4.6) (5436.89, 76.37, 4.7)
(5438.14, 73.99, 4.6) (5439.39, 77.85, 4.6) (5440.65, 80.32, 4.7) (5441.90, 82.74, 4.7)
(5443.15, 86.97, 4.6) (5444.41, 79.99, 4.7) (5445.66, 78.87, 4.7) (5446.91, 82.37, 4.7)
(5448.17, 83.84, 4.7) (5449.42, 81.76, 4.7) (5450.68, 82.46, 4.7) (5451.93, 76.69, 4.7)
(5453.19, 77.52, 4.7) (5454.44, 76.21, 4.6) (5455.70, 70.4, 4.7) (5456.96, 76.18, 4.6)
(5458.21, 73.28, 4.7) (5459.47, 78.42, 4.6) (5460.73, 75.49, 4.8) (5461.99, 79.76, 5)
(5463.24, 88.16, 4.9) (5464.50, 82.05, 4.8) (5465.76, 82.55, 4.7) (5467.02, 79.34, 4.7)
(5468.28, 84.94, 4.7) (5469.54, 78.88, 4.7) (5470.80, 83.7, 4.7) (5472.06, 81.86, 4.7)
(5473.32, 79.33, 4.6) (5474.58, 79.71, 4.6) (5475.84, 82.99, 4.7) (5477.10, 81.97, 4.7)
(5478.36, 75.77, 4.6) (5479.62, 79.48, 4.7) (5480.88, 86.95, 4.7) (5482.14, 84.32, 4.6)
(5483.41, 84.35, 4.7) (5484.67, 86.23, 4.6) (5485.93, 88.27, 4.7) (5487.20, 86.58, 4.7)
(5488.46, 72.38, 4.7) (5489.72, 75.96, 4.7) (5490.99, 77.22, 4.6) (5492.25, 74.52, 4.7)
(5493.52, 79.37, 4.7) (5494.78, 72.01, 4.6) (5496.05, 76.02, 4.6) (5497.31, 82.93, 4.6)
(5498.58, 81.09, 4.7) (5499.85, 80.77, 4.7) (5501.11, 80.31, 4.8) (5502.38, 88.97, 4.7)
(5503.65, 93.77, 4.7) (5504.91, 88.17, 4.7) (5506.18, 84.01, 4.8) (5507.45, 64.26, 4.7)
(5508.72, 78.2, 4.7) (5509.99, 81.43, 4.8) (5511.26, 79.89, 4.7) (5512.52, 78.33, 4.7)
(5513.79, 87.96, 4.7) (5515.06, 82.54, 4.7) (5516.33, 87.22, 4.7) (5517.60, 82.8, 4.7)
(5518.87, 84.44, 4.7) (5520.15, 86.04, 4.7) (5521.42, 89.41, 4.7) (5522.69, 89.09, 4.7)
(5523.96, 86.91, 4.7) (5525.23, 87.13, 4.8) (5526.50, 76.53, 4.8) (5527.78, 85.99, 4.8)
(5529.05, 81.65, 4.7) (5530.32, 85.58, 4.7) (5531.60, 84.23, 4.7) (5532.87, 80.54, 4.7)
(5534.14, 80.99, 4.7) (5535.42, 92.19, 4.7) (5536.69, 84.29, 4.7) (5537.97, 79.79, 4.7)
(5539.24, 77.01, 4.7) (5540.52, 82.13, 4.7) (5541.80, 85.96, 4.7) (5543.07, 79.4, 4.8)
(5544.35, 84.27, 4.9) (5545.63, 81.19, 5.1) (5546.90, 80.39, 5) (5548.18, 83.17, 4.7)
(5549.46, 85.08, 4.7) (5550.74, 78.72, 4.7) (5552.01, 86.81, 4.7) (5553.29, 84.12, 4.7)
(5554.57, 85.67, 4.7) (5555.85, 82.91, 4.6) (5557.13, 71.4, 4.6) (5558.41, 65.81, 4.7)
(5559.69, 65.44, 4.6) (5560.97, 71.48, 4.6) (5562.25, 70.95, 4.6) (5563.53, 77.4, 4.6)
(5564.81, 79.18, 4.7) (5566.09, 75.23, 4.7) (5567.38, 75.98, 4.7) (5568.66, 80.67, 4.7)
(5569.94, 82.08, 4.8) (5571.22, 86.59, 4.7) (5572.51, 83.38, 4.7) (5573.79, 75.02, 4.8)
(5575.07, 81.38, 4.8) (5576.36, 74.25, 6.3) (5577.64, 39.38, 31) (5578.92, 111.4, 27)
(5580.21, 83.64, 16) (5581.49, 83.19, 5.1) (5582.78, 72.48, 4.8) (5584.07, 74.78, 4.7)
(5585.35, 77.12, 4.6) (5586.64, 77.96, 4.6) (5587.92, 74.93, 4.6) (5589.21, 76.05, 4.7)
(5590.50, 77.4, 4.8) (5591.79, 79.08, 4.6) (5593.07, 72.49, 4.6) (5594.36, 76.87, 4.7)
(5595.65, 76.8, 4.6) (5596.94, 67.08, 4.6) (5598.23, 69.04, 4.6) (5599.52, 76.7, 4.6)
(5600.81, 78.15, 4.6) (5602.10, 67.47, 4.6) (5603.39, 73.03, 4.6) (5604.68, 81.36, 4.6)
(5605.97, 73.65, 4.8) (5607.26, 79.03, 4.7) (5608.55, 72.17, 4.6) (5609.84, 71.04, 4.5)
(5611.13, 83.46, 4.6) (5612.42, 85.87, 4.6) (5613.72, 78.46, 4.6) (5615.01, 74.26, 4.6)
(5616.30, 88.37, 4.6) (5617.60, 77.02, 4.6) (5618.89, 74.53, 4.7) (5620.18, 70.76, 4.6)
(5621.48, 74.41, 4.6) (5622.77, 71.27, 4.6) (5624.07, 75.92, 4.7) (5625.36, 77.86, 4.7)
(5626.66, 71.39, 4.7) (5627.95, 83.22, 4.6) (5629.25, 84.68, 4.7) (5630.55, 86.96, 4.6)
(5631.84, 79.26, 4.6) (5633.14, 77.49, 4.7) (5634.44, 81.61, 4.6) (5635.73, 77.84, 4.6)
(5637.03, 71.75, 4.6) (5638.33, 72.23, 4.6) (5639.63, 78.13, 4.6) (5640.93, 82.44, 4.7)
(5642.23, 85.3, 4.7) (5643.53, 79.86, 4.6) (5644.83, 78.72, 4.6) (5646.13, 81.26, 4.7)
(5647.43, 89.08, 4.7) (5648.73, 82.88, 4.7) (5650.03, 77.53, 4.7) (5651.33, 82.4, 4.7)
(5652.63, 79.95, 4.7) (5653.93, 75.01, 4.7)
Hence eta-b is 138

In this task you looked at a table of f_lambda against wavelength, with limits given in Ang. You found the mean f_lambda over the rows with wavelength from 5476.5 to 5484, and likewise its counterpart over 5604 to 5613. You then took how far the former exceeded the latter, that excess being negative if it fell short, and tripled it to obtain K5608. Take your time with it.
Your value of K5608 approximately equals 12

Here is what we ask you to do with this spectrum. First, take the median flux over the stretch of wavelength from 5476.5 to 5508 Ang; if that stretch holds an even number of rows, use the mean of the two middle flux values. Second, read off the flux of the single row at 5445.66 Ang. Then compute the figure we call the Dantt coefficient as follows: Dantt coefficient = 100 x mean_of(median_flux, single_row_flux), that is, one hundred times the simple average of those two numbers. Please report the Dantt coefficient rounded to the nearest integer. 7998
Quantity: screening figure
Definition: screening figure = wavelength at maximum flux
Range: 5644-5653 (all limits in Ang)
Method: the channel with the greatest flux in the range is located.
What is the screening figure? 5647.43 Ang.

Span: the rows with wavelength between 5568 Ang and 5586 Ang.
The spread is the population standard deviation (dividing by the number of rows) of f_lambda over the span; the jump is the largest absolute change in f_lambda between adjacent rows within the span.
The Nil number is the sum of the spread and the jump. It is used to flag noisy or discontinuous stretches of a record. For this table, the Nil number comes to 86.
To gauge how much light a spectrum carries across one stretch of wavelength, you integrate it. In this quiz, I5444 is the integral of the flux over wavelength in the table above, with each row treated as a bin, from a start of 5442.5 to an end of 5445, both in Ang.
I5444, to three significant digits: 209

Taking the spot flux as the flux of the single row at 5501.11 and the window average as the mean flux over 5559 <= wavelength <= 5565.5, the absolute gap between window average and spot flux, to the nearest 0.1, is 7.4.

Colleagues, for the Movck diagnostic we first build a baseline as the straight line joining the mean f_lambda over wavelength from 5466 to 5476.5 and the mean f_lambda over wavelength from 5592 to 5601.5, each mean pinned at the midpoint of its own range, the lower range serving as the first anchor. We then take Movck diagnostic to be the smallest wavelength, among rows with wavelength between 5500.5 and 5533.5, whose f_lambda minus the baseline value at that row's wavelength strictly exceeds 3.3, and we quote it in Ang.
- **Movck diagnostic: 5502.38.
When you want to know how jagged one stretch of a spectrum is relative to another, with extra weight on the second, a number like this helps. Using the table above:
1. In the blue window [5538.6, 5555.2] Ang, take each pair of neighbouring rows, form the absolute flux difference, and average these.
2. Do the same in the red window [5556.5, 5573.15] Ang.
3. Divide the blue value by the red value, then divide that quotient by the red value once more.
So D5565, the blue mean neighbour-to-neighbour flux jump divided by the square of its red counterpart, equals 0.37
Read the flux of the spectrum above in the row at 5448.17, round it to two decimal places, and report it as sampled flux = 83.84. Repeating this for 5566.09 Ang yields 75.23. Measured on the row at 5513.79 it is 87.96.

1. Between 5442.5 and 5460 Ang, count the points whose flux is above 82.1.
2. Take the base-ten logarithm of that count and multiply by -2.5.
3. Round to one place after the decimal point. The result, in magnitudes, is -1.5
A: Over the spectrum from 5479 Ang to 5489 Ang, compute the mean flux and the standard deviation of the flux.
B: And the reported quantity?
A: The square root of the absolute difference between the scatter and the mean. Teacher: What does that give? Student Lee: 8.9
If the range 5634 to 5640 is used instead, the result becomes 8.5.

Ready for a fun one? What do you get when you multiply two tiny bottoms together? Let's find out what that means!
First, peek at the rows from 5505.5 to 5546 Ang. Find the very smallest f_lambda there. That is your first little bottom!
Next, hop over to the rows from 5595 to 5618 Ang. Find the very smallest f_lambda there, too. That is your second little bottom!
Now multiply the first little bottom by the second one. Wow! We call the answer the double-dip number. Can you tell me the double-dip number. 4311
